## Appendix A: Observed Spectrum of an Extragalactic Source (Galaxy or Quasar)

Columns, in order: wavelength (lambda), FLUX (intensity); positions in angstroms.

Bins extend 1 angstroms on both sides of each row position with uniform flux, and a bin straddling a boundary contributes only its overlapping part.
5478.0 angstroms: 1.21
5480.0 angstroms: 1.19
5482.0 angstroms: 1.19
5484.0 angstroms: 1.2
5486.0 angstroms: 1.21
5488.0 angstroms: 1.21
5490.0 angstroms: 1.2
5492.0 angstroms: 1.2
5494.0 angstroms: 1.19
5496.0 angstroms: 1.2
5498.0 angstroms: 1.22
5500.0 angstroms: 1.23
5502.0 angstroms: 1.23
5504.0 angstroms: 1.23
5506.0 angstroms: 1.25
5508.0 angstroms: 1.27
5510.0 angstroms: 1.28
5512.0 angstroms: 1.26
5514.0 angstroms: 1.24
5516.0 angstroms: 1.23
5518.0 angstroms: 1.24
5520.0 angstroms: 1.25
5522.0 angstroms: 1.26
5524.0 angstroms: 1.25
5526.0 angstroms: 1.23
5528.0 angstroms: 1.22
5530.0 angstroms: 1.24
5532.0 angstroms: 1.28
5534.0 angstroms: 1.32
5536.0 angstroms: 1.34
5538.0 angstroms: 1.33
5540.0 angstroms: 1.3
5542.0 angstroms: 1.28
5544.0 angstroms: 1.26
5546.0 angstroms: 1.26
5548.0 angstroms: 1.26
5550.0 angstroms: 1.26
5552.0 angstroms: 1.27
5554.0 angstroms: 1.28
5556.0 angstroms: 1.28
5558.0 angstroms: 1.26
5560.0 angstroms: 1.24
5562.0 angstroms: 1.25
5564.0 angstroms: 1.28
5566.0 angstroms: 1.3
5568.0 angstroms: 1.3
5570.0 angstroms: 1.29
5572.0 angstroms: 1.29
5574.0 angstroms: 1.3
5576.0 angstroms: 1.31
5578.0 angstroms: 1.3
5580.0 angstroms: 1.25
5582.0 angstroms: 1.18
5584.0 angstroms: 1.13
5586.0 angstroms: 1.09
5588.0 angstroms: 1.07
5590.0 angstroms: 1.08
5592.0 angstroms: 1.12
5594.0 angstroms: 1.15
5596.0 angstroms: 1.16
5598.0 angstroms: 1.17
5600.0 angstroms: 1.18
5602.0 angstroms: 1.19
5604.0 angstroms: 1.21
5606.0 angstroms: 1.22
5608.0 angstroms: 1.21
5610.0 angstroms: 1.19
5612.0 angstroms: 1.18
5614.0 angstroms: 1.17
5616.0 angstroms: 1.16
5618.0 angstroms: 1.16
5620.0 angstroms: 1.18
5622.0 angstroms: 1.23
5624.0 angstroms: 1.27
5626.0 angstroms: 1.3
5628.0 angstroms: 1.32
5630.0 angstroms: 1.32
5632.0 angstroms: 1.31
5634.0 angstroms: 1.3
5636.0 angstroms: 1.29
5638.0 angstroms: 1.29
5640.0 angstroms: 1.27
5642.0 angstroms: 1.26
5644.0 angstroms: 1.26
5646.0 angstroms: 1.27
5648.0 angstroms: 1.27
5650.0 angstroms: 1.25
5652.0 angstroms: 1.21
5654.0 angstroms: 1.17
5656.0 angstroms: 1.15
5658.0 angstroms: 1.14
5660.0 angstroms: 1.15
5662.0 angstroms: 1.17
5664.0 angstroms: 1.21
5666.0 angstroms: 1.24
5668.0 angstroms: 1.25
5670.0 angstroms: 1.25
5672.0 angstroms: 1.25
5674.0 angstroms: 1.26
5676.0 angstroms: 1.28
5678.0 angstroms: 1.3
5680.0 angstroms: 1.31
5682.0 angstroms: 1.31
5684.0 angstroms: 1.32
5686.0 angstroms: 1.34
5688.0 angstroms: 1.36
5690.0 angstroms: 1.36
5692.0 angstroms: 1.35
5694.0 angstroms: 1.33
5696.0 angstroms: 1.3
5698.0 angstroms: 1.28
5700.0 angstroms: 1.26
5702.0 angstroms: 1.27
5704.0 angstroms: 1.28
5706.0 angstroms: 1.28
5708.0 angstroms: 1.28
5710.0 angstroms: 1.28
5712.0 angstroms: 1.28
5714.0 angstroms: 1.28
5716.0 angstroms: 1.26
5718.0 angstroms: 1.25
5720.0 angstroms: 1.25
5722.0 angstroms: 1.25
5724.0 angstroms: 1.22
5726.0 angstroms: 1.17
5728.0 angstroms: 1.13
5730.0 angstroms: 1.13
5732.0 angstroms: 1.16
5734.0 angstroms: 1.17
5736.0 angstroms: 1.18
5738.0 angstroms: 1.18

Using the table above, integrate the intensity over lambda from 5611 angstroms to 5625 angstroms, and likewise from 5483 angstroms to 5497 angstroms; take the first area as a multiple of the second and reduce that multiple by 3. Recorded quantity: -2.0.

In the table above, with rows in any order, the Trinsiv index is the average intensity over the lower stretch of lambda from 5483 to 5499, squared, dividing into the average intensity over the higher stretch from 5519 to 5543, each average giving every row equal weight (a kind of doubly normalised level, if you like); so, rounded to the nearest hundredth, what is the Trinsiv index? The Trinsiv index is 0.88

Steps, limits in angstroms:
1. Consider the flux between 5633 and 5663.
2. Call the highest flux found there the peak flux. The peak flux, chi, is 1.3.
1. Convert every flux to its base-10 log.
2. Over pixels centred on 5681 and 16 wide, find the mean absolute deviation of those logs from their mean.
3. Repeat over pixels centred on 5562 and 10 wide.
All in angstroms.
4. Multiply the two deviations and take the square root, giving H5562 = 0.007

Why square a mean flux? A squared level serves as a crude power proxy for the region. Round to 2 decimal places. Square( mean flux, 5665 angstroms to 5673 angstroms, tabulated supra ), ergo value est 1.56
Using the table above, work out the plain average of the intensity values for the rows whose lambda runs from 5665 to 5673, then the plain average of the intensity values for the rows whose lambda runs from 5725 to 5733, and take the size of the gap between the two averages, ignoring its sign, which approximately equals 0.10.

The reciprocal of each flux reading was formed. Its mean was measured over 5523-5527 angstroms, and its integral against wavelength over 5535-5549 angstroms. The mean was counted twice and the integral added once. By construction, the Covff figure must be 12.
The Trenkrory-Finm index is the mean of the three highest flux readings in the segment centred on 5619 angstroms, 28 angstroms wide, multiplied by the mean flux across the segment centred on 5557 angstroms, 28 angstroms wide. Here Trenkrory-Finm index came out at 1.67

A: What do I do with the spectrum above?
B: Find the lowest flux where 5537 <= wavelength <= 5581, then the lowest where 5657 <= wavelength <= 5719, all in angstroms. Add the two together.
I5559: 2.380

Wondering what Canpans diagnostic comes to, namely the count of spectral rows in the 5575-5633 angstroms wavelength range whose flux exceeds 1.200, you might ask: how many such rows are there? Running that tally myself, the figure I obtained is 12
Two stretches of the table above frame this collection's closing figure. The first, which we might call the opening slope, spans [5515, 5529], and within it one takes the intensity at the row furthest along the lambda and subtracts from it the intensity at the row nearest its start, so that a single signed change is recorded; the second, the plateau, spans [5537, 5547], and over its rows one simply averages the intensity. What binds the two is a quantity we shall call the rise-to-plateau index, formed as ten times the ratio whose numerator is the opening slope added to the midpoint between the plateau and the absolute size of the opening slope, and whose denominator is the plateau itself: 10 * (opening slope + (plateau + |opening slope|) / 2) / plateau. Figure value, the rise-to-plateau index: 5.0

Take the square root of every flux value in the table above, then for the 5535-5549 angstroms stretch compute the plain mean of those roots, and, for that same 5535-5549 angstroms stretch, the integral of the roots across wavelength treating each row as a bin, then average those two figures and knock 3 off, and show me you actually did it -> 5.52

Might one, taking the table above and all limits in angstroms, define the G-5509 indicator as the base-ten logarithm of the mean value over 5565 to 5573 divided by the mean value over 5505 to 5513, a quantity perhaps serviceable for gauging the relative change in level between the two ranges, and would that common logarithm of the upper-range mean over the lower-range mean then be 0.010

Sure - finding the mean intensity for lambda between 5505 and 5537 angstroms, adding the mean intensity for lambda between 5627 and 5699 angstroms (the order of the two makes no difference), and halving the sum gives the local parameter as 1.26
